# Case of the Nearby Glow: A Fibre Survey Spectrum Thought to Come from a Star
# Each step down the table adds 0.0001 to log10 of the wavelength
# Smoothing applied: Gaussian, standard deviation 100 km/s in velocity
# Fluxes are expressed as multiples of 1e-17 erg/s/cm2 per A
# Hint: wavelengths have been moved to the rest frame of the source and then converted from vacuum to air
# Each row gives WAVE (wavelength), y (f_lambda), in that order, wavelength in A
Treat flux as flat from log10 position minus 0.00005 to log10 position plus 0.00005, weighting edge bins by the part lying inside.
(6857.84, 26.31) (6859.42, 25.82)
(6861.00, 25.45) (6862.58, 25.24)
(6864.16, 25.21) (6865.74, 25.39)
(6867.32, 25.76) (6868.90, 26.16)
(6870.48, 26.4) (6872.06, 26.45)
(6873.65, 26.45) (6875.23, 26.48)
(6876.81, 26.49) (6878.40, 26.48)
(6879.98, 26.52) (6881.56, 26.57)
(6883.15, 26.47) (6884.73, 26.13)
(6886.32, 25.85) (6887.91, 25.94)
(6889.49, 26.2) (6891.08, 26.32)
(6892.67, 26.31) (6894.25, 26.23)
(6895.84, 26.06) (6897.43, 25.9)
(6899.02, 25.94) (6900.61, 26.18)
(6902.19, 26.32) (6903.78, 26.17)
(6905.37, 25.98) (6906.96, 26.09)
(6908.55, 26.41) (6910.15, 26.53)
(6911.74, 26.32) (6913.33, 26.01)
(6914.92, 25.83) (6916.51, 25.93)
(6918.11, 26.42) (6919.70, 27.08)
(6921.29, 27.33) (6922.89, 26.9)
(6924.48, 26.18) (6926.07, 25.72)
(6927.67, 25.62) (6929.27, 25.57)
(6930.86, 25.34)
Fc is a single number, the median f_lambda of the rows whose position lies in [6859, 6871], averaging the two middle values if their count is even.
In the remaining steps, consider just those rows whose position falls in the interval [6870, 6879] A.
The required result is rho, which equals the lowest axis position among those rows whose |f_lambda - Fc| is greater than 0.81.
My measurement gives 6872.06 A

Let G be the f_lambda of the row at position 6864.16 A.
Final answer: 25.21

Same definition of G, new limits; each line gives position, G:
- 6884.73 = 26.13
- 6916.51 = 25.93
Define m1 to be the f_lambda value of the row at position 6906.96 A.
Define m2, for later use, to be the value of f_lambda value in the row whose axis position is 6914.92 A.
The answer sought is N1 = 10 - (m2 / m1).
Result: 9.01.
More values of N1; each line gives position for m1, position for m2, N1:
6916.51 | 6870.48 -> 8.98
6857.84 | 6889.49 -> 9.00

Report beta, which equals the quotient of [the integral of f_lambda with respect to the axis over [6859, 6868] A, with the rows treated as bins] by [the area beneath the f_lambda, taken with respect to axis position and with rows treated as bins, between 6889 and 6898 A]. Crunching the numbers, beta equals 0.97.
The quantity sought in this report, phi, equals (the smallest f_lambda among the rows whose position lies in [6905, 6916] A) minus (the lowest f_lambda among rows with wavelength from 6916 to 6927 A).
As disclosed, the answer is 0.1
